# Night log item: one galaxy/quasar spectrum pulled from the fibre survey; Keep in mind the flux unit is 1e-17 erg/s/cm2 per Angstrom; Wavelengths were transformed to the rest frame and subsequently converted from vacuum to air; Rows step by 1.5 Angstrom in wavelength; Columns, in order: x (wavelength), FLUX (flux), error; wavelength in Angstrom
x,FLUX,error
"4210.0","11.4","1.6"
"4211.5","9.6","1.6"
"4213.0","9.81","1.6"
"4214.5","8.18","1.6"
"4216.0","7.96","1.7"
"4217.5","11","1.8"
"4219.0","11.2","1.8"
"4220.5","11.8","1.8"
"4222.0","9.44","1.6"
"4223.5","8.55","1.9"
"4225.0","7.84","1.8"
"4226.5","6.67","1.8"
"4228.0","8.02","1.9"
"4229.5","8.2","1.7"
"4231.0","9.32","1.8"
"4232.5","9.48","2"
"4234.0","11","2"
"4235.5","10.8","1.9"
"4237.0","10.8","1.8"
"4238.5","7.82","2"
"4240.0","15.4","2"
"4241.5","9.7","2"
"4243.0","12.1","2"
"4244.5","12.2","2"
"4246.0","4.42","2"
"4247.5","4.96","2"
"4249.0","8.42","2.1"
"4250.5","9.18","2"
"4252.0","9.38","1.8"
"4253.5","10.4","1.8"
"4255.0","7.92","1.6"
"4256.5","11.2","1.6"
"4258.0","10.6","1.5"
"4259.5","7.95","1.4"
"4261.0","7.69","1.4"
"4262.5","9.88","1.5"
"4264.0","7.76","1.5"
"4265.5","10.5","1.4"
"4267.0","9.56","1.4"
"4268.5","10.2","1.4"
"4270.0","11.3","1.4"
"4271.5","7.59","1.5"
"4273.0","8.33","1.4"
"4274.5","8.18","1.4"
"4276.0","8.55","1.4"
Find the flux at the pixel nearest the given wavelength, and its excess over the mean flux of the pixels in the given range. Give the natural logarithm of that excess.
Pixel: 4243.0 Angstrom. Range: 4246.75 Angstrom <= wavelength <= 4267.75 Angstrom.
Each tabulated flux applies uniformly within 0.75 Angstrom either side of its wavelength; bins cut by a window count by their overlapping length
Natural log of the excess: 1.1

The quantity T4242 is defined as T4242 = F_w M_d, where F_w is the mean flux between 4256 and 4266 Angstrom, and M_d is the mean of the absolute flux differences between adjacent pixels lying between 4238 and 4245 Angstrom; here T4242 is 37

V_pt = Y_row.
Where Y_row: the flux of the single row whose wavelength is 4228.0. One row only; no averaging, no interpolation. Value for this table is 8.02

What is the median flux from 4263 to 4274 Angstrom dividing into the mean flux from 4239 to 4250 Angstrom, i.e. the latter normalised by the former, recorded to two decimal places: 1.00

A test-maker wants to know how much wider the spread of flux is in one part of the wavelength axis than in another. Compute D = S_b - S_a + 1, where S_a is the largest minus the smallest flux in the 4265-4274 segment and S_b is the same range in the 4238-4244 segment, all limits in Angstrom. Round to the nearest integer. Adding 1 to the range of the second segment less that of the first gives 5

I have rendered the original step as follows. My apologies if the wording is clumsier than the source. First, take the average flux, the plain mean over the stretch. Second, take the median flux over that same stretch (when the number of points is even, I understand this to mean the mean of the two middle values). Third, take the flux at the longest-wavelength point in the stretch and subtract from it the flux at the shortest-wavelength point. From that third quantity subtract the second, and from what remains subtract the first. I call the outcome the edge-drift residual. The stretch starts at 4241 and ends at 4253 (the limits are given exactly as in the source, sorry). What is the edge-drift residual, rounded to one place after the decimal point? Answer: -18.4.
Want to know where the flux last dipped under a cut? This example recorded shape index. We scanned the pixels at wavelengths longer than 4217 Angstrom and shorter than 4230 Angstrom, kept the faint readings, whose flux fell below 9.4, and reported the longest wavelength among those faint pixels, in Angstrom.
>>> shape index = 4229.5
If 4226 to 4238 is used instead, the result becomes 4231.0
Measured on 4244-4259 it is 4255.0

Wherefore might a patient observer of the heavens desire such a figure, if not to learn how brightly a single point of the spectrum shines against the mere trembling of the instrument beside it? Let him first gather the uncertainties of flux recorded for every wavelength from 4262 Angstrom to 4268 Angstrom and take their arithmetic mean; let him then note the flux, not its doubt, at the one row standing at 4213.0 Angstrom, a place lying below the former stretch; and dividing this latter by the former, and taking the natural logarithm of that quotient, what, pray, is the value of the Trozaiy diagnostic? 1.91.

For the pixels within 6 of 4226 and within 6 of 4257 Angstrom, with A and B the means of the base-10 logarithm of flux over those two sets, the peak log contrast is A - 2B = -1.00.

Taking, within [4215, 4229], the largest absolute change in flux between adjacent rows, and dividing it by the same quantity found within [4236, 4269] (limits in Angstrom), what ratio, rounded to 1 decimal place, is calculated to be 0.4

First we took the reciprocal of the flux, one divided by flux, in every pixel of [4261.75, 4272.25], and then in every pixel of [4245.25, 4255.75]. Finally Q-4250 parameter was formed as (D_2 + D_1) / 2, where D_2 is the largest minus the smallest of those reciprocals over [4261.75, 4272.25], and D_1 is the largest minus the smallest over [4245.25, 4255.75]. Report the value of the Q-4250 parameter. 0.087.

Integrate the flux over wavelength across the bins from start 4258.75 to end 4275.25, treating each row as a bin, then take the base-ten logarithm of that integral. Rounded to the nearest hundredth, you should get 2.17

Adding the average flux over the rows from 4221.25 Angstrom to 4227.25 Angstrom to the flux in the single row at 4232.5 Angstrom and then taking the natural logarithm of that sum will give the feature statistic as 2.87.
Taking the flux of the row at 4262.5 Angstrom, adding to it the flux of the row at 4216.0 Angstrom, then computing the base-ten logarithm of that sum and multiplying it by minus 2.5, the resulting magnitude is -3.13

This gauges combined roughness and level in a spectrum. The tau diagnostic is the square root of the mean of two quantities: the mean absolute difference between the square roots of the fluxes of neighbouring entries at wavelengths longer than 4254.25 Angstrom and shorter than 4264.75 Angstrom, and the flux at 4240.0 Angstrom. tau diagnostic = 2.80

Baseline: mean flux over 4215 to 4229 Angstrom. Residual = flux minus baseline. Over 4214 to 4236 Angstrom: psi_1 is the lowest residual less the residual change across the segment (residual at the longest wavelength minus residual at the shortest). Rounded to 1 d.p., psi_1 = -5.1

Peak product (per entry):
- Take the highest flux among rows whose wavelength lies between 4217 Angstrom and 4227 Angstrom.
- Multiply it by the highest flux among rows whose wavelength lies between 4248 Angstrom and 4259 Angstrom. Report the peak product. 132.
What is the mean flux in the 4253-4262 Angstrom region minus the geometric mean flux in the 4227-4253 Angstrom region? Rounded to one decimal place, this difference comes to 0.2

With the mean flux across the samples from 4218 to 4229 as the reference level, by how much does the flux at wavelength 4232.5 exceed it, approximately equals 0.4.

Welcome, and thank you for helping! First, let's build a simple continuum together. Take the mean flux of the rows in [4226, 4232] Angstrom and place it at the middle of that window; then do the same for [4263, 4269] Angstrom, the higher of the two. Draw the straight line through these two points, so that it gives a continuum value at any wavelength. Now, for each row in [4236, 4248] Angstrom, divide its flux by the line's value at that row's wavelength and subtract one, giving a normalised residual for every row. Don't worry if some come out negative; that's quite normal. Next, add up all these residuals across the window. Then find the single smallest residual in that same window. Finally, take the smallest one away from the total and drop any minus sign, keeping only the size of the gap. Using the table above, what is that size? 1.5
